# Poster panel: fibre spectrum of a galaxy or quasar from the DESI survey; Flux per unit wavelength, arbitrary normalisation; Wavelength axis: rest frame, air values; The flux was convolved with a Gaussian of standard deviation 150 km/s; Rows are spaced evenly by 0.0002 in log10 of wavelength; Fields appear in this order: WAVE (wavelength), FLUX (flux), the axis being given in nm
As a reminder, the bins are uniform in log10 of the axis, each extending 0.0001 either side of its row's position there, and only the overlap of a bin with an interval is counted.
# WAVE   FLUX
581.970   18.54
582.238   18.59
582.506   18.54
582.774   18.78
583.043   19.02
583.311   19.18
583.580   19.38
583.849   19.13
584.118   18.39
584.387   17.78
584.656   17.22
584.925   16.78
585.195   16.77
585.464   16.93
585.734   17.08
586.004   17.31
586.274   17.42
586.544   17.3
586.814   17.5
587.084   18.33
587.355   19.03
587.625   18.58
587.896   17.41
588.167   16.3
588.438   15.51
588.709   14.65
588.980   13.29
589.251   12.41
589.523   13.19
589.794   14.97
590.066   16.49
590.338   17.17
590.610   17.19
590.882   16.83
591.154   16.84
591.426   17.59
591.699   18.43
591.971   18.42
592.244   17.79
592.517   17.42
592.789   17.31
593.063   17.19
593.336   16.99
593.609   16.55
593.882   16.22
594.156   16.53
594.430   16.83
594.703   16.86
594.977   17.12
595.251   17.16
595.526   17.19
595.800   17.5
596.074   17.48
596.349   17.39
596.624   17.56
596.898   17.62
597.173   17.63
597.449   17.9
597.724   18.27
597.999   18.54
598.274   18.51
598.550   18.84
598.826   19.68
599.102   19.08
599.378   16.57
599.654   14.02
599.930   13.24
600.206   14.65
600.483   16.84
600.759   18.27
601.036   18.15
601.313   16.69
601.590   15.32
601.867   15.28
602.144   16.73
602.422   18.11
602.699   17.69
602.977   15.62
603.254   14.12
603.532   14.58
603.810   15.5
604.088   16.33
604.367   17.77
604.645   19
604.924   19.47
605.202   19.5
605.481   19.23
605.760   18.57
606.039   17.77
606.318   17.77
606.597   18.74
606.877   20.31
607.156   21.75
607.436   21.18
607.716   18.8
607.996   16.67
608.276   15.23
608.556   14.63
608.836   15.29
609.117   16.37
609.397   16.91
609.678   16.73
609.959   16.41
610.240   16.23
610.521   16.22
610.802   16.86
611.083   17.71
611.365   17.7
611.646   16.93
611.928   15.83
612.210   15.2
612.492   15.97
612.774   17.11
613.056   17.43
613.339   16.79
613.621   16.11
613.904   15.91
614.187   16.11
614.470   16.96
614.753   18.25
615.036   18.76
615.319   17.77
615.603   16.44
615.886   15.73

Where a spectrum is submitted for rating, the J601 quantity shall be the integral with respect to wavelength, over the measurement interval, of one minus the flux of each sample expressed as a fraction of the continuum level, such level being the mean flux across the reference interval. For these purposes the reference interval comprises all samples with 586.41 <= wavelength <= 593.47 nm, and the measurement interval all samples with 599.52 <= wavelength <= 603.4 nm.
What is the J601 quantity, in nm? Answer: 0.15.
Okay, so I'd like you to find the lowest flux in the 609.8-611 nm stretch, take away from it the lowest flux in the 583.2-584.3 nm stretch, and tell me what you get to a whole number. -2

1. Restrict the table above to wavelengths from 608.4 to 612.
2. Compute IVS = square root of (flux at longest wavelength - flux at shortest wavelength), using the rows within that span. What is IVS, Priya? 1.1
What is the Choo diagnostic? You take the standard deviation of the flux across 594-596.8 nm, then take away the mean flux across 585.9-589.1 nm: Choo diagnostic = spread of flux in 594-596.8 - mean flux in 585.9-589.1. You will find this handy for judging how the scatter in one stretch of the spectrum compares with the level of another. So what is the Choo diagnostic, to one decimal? -16.6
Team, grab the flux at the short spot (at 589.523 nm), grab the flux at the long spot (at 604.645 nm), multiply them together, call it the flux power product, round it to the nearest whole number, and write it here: 251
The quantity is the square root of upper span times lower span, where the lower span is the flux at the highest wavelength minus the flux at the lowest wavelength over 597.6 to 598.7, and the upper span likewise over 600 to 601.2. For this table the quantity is 1.4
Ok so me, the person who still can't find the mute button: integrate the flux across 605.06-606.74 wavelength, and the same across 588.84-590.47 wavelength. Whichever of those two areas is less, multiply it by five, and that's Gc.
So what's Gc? 119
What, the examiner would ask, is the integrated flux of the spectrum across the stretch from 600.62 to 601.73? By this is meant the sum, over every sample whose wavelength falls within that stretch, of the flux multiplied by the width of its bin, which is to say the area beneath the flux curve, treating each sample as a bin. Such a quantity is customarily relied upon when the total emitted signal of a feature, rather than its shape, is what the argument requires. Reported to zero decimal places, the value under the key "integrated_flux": 19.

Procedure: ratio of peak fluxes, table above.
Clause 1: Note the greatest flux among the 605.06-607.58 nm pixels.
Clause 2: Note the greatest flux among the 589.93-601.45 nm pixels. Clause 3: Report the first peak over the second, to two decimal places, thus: 1.11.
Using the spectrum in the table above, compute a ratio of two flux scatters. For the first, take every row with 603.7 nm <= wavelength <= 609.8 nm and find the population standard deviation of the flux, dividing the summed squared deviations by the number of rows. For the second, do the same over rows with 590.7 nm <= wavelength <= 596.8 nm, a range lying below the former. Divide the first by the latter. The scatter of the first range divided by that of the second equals 3.6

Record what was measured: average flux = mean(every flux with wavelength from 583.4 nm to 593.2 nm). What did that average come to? 17.0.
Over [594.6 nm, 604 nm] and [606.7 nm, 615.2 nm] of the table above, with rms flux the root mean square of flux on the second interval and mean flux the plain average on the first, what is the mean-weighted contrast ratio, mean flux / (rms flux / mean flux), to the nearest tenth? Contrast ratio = 16.7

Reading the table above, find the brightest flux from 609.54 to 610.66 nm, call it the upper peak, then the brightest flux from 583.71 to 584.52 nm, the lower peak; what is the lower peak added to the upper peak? 35.9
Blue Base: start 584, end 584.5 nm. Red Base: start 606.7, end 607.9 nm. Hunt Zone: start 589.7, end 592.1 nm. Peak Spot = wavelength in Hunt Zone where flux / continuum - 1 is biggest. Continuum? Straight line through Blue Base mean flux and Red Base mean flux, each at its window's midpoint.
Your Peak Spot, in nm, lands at 591.699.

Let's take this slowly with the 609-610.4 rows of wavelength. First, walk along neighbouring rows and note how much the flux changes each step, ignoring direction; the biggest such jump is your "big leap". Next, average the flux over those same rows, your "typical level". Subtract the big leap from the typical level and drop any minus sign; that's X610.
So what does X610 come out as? 16.0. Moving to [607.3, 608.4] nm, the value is 15.6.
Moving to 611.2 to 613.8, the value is 15.4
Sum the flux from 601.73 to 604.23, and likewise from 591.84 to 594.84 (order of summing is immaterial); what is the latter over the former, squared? 1.7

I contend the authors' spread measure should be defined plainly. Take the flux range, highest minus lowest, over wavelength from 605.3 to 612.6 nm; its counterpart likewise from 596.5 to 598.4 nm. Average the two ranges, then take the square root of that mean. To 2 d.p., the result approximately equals 2.01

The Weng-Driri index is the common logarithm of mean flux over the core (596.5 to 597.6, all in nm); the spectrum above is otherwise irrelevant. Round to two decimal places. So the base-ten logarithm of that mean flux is 1.25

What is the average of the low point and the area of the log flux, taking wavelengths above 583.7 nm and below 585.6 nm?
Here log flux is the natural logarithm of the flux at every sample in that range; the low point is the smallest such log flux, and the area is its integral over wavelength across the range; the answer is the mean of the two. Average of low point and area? 4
